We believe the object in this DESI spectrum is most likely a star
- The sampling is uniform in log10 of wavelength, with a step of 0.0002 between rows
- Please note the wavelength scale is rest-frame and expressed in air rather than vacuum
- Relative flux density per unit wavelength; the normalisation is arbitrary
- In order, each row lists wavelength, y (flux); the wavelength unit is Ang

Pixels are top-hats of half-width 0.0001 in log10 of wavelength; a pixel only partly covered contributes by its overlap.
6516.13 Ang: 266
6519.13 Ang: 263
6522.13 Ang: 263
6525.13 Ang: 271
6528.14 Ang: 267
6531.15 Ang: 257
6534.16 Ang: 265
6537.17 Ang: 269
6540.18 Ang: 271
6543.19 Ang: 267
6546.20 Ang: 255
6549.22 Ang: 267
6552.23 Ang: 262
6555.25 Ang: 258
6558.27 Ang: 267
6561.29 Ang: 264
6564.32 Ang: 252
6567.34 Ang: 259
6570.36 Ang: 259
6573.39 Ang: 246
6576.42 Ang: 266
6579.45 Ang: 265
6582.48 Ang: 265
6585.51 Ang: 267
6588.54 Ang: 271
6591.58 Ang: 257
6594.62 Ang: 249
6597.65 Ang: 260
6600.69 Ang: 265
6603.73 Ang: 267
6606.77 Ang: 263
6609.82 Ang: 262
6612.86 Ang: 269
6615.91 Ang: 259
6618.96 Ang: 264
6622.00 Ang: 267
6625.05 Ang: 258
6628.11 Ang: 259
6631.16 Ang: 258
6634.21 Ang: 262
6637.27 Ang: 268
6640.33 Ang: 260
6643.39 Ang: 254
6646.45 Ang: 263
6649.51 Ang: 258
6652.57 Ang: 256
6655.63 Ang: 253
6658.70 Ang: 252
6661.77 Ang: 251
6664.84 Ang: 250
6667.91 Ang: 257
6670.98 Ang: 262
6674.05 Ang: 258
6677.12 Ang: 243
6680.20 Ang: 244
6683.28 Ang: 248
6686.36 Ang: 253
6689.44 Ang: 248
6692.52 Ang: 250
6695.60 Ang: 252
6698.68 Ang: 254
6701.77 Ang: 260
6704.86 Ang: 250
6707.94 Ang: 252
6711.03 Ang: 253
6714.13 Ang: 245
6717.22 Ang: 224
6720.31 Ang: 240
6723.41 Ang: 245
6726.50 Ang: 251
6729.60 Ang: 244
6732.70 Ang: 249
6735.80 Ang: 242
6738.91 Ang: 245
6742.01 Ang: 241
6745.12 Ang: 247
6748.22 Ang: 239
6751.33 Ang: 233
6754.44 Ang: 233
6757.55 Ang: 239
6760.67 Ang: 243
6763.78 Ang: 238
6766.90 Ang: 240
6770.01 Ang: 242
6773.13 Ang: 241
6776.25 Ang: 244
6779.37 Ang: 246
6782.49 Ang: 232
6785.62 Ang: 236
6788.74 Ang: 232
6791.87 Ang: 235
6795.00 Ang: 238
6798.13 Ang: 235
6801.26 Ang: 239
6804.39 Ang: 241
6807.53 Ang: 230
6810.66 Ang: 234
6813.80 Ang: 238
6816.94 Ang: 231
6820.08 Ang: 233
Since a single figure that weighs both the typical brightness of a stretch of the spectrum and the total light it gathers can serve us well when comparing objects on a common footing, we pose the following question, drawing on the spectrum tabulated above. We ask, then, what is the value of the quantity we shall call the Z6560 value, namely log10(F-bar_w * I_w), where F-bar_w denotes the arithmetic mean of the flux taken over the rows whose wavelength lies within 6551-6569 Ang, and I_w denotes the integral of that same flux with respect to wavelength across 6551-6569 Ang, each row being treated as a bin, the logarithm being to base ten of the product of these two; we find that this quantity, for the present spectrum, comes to 6.09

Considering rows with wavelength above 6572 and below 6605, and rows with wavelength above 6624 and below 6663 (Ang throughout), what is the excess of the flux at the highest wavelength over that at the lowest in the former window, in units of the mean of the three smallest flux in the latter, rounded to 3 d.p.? 0.083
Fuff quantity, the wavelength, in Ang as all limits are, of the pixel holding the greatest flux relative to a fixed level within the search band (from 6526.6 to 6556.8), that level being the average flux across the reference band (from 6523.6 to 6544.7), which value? 6540.18 Ang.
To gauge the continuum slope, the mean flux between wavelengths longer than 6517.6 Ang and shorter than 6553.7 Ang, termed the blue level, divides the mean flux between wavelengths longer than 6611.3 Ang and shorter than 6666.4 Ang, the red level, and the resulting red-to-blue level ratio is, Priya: 0.98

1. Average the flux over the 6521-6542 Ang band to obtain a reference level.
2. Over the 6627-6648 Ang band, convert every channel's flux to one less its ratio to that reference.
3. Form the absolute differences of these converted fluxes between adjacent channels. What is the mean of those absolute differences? 0.021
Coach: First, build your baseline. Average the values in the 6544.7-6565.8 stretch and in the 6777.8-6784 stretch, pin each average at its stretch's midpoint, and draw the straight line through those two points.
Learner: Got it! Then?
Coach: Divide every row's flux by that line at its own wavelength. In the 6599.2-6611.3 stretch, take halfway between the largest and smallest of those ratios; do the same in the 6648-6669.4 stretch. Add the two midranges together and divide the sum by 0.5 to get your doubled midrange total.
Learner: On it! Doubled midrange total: 4.10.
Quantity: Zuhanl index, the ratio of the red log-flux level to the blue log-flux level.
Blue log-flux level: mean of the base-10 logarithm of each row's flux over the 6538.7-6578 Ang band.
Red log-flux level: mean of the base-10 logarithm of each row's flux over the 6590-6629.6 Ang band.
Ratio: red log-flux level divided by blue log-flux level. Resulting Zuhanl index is 1.00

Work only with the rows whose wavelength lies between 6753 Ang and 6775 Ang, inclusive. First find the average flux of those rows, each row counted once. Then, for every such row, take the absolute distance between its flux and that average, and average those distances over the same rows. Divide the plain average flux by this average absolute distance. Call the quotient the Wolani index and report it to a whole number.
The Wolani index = 101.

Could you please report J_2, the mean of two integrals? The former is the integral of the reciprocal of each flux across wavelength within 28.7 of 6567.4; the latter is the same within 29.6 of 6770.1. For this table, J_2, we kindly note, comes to 0.234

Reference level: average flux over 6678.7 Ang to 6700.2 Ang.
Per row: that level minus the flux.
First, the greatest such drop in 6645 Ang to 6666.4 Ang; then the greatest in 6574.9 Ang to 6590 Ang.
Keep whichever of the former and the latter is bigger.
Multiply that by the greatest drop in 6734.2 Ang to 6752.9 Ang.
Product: -2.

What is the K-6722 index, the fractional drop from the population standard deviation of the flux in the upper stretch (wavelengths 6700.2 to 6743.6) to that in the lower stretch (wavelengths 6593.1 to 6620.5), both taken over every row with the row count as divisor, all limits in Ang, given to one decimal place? 0.3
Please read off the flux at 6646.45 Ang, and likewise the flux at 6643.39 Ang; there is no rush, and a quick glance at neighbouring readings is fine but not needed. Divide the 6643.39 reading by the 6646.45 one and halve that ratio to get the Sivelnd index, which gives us 0.48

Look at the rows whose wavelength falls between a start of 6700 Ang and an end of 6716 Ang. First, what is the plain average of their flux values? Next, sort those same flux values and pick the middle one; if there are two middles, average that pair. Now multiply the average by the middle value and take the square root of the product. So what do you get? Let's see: 252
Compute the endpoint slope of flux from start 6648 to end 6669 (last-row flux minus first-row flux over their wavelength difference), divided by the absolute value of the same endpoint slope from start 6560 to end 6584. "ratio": -1.2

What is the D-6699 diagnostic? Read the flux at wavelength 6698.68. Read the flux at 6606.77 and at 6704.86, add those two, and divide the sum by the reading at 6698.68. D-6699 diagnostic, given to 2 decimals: 2.02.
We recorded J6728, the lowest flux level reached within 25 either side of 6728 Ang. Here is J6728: 224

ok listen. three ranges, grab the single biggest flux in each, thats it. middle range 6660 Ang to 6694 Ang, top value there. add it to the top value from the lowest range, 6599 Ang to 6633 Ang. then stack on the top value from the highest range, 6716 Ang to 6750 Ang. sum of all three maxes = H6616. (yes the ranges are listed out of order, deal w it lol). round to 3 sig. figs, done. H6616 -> 782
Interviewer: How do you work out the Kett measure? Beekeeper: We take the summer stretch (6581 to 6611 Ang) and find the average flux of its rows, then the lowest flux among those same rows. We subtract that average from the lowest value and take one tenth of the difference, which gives -1.4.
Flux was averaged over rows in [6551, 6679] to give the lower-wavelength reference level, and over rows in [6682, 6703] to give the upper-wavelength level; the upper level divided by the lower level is 0.97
